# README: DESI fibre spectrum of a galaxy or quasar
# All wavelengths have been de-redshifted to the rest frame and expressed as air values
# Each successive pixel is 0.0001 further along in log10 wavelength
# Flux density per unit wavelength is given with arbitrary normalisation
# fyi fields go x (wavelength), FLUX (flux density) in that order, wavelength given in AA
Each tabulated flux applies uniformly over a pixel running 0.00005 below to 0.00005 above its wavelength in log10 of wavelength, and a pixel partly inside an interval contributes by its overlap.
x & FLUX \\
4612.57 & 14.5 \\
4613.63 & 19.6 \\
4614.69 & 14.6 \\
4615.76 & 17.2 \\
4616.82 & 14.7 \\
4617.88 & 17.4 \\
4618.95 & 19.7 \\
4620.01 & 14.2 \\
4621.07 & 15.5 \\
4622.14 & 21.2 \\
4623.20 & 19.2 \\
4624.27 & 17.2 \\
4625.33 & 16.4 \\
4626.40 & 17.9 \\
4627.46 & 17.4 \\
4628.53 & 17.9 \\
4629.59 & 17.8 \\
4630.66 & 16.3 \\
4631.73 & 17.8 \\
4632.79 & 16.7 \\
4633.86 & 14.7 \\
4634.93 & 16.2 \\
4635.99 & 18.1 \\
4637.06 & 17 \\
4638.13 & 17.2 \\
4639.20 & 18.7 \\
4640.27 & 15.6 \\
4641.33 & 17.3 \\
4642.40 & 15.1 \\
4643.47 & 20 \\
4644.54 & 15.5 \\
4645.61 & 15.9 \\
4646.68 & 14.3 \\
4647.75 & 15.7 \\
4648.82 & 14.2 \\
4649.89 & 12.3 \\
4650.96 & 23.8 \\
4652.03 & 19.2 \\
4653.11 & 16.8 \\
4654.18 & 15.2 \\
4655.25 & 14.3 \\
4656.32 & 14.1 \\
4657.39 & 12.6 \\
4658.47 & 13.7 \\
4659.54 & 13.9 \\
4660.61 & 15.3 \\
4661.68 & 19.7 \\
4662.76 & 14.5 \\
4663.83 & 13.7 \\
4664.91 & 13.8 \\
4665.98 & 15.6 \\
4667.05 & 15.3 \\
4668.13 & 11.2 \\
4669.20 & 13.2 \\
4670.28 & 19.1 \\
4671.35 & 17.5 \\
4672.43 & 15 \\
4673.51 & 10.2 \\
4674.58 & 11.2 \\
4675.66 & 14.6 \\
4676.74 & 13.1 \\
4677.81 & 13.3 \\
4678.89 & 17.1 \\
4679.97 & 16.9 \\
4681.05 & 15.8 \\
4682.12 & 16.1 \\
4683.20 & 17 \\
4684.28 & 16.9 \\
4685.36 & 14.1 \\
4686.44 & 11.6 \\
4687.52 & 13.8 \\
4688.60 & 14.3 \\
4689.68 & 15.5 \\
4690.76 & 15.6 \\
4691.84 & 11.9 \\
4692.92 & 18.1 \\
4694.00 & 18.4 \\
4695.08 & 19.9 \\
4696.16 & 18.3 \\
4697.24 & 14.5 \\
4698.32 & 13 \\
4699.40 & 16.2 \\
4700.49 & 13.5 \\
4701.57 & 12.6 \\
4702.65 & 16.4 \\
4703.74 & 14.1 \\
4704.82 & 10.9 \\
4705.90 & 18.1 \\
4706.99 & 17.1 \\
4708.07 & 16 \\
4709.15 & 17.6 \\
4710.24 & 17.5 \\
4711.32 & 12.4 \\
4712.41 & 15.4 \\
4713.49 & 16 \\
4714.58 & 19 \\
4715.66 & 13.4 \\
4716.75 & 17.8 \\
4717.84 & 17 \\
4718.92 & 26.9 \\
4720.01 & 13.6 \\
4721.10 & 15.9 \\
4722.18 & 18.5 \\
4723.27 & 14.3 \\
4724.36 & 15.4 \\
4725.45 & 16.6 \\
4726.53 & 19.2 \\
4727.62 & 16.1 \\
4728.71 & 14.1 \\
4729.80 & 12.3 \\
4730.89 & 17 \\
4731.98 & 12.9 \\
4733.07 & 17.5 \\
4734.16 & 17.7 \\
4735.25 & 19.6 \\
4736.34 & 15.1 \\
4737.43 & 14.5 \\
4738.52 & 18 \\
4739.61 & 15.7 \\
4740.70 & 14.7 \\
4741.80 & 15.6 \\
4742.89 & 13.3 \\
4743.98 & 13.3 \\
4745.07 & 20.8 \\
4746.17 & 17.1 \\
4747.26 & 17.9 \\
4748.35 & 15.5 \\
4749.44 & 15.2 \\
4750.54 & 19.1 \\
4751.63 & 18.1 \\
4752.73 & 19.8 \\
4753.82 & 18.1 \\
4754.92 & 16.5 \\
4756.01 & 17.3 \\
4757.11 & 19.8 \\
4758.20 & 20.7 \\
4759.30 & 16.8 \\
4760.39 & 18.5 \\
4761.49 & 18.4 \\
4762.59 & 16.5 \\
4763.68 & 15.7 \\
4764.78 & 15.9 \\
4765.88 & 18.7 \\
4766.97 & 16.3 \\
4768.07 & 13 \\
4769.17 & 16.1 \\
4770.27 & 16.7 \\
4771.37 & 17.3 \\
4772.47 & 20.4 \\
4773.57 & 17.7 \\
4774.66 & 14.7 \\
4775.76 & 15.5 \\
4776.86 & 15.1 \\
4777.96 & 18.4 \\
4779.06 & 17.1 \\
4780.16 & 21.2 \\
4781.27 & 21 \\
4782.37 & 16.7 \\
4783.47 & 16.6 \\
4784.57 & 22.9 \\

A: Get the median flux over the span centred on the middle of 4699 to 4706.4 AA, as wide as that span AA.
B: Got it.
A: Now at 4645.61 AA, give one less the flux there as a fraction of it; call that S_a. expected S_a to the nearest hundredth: -0.13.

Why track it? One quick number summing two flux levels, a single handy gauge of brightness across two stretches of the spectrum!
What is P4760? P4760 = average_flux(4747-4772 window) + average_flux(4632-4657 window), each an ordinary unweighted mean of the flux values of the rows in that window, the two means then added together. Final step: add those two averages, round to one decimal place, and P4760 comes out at 33.7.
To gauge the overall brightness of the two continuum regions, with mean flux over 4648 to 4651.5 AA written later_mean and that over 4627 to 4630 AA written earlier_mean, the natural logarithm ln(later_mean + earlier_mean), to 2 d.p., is 3.54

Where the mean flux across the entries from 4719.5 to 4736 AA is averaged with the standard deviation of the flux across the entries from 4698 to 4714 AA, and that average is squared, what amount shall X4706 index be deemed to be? 83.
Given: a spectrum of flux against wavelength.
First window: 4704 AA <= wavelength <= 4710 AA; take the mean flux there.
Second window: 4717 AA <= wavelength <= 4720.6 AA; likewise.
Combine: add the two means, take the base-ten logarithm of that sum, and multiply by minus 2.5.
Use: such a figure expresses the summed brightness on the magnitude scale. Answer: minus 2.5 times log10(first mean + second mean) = -3.86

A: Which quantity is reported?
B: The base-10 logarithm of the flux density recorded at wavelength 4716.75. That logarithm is 1.25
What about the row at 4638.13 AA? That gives 1.24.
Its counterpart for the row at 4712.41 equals 1.19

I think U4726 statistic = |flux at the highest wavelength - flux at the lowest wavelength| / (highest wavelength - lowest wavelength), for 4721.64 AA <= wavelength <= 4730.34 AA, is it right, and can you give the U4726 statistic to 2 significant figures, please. 0.81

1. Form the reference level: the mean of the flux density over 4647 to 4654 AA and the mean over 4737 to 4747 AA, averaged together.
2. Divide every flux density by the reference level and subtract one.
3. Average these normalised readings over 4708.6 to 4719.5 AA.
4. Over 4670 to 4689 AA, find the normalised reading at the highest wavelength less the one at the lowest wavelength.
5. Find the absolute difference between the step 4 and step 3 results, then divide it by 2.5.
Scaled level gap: 0.14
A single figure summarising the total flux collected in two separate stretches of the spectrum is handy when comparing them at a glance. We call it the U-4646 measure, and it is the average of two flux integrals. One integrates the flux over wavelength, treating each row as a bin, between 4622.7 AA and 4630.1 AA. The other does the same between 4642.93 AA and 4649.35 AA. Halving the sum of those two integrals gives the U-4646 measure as 117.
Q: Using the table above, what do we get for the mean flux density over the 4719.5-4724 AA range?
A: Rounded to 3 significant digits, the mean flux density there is 15.6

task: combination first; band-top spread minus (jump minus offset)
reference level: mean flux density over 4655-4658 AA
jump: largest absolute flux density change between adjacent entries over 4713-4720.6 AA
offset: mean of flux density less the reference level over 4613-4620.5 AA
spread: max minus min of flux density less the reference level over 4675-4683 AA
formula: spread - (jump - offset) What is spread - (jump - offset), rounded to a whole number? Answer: -6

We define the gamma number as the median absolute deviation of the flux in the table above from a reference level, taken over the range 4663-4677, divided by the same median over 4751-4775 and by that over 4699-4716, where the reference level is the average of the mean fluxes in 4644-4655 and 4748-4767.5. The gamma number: 2.0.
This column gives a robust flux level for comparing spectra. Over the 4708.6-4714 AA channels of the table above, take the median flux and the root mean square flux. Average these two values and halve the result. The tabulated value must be 7.97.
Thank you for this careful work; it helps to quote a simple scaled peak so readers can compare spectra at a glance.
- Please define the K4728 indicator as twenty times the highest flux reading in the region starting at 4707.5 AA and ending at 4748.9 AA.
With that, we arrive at 538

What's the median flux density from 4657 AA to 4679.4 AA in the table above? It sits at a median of 13.9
